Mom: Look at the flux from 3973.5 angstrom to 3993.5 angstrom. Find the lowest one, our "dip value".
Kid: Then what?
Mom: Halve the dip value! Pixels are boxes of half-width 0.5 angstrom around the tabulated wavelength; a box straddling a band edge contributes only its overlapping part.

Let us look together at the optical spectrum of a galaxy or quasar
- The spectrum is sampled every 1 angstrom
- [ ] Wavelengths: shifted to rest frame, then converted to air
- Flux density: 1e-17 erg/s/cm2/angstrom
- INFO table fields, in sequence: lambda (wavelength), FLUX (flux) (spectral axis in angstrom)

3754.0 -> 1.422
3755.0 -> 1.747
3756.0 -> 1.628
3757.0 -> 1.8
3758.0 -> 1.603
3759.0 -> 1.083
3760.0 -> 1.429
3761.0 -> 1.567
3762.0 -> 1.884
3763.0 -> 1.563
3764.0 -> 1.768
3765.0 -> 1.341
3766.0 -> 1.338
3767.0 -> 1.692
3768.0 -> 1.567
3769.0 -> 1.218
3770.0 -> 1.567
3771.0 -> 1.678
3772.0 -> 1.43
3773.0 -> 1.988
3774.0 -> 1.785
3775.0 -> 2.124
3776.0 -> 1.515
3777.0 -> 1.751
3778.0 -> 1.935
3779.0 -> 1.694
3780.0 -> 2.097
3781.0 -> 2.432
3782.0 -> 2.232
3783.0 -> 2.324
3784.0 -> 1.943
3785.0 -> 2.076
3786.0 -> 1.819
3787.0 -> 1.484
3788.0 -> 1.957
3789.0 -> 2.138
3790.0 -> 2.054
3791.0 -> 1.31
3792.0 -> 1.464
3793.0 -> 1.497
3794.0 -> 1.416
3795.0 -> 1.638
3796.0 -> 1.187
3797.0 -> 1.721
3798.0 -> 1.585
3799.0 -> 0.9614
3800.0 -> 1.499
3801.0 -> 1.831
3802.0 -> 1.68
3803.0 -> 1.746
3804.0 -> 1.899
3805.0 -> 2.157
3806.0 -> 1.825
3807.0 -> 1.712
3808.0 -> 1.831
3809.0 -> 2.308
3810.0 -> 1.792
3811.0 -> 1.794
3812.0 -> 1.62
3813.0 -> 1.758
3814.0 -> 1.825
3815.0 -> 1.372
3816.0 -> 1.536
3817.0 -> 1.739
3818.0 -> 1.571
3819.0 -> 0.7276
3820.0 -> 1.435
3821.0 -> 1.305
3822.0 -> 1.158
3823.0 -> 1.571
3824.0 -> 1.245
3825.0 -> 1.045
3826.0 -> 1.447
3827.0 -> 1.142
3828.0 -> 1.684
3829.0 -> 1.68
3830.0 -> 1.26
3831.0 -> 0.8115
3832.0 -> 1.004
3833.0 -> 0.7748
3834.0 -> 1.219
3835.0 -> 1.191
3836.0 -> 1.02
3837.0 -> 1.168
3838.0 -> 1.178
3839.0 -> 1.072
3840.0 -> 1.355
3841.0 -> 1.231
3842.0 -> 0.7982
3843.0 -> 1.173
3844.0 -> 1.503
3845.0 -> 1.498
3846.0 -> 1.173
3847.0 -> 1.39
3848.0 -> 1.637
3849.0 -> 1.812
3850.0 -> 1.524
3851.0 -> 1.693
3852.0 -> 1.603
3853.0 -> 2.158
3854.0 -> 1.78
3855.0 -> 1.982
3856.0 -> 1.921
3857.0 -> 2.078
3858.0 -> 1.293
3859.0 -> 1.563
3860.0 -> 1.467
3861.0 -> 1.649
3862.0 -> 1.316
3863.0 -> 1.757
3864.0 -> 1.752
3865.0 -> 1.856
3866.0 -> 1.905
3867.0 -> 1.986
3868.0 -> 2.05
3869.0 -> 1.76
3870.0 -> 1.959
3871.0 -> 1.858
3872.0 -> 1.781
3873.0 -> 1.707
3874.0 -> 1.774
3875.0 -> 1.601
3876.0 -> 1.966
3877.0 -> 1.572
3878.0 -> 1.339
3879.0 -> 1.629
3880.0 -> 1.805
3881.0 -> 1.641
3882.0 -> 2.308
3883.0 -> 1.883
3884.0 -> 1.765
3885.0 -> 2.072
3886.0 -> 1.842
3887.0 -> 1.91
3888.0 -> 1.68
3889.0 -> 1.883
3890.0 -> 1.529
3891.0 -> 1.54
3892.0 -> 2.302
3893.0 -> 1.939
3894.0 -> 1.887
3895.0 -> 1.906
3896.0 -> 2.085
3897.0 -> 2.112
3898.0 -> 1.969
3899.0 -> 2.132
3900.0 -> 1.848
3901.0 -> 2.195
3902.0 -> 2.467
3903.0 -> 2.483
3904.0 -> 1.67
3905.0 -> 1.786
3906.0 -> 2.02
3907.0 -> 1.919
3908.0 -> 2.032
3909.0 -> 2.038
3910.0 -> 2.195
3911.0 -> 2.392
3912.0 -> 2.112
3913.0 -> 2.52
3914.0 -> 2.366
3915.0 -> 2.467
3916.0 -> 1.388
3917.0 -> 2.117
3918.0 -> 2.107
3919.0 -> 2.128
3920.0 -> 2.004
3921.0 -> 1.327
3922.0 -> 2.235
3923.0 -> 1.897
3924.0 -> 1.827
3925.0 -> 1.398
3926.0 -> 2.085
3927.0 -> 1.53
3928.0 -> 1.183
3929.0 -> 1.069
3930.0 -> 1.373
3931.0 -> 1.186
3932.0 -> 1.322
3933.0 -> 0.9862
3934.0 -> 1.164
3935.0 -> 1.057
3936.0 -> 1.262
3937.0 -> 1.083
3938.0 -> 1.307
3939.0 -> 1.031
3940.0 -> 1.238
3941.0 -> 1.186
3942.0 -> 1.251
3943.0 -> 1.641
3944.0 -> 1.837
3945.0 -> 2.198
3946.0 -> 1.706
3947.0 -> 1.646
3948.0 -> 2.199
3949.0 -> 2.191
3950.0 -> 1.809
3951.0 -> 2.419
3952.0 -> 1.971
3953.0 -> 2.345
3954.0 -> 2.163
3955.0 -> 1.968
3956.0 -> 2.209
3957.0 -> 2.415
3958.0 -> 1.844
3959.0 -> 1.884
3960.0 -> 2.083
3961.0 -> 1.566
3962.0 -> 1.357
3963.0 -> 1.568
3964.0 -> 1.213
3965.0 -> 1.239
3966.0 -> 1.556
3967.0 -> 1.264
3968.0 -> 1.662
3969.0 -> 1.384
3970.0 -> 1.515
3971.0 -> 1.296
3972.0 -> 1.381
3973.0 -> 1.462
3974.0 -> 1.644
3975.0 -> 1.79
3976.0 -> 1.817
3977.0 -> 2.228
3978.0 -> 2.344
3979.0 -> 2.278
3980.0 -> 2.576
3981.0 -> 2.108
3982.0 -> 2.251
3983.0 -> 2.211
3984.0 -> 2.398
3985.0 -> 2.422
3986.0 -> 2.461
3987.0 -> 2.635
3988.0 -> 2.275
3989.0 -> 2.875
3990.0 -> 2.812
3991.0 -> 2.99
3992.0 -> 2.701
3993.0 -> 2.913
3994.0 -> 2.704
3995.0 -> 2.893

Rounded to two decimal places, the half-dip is 0.82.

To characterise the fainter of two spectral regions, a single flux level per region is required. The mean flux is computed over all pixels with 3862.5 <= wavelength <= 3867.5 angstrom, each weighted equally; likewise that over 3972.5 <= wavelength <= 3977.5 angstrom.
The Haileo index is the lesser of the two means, 1.79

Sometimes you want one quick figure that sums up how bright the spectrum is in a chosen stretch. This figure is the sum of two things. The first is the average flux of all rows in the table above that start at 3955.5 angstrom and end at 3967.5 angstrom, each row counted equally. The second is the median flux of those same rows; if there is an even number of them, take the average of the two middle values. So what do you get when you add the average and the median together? 3.25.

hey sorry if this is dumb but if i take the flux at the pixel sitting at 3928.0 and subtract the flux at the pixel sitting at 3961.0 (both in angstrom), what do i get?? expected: -0.38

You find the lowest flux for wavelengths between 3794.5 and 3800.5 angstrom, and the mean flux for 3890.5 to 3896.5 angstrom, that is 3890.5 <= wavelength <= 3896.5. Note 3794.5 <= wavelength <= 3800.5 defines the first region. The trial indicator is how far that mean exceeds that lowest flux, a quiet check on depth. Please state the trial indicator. 0.98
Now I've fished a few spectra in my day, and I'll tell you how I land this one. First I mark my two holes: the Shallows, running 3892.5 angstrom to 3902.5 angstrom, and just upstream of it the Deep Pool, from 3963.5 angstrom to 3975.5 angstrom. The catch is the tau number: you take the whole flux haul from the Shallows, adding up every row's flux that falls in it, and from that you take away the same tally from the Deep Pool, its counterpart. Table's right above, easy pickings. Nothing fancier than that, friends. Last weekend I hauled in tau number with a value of 3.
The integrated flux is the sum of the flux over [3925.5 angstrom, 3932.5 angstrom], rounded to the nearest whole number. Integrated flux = 10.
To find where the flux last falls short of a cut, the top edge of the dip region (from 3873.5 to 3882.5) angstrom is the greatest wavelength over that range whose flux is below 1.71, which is 3881.0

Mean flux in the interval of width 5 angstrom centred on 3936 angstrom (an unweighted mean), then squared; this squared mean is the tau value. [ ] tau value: 1.4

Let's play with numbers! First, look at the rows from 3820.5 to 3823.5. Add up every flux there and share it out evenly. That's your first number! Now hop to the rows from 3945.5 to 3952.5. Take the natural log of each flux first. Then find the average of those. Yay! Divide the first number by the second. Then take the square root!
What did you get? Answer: 1.41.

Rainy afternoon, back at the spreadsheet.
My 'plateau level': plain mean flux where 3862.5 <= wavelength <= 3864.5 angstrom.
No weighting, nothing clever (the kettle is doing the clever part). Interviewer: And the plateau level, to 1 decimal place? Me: 1.8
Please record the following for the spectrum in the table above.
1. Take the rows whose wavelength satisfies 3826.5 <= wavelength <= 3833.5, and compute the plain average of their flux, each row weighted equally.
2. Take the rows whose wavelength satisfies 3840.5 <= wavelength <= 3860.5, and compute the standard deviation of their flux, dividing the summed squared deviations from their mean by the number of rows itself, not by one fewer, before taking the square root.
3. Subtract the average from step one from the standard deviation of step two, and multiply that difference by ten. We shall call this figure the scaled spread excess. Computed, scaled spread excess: -8.6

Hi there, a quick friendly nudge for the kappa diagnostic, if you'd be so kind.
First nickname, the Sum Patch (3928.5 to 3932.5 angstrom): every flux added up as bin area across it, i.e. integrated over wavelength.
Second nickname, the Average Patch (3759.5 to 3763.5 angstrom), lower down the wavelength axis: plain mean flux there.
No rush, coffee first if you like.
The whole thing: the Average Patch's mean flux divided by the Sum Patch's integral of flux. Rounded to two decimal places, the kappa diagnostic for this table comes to 0.33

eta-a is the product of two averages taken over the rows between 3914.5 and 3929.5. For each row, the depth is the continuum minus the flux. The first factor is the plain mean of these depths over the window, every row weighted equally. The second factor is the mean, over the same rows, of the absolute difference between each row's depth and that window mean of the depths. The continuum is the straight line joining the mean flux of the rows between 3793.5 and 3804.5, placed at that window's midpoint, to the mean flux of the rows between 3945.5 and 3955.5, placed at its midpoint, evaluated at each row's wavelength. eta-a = 0.064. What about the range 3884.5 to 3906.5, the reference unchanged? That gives -0.019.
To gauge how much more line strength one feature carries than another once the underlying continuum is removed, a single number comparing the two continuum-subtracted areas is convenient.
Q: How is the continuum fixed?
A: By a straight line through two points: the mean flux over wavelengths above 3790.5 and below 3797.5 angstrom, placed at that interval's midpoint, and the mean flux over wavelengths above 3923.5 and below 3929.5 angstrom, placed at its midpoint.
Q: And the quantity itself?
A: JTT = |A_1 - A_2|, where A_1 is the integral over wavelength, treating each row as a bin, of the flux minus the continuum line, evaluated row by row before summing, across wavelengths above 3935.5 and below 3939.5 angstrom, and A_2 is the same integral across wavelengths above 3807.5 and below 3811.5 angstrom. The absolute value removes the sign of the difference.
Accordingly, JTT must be 3.2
